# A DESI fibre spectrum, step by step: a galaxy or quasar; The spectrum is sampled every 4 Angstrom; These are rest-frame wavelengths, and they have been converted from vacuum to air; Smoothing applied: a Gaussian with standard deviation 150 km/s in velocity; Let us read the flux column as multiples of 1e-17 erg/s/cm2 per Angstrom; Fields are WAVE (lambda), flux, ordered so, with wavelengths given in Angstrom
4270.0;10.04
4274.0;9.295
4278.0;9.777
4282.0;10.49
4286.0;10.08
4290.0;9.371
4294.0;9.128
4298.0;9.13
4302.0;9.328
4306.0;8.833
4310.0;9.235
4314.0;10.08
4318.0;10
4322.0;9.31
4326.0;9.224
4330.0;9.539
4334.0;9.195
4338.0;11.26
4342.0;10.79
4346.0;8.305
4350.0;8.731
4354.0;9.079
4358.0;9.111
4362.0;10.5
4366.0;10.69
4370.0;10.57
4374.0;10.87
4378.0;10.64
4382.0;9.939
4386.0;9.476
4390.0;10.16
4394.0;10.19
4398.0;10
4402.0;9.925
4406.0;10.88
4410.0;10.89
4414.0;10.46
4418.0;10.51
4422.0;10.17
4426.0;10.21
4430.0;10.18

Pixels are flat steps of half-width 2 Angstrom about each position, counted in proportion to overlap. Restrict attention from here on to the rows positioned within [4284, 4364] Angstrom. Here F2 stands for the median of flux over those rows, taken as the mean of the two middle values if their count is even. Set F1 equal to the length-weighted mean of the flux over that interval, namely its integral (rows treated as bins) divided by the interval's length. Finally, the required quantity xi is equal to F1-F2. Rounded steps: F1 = 9.5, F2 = 9.3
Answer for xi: 0.24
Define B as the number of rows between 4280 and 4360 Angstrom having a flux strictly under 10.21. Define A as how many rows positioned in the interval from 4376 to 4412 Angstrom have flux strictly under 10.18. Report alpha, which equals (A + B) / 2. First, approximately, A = 5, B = 17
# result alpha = 11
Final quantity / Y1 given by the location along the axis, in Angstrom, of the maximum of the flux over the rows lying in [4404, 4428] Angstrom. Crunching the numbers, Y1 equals 4410.0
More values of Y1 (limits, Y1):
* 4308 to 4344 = 4338.0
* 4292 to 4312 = 4302.0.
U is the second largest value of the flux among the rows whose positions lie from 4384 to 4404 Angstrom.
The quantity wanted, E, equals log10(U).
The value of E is 1.01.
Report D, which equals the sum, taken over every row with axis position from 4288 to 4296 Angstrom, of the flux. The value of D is 18.5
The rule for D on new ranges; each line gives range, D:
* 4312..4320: 20.1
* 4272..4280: 19.1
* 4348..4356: 17.8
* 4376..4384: 20.6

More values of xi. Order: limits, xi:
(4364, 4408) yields 0.11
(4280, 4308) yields 0.15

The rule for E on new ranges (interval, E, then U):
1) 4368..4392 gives 1.03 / 10.64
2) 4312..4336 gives 1.00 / 10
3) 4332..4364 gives 1.03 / 10.79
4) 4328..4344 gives 1.03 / 10.79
